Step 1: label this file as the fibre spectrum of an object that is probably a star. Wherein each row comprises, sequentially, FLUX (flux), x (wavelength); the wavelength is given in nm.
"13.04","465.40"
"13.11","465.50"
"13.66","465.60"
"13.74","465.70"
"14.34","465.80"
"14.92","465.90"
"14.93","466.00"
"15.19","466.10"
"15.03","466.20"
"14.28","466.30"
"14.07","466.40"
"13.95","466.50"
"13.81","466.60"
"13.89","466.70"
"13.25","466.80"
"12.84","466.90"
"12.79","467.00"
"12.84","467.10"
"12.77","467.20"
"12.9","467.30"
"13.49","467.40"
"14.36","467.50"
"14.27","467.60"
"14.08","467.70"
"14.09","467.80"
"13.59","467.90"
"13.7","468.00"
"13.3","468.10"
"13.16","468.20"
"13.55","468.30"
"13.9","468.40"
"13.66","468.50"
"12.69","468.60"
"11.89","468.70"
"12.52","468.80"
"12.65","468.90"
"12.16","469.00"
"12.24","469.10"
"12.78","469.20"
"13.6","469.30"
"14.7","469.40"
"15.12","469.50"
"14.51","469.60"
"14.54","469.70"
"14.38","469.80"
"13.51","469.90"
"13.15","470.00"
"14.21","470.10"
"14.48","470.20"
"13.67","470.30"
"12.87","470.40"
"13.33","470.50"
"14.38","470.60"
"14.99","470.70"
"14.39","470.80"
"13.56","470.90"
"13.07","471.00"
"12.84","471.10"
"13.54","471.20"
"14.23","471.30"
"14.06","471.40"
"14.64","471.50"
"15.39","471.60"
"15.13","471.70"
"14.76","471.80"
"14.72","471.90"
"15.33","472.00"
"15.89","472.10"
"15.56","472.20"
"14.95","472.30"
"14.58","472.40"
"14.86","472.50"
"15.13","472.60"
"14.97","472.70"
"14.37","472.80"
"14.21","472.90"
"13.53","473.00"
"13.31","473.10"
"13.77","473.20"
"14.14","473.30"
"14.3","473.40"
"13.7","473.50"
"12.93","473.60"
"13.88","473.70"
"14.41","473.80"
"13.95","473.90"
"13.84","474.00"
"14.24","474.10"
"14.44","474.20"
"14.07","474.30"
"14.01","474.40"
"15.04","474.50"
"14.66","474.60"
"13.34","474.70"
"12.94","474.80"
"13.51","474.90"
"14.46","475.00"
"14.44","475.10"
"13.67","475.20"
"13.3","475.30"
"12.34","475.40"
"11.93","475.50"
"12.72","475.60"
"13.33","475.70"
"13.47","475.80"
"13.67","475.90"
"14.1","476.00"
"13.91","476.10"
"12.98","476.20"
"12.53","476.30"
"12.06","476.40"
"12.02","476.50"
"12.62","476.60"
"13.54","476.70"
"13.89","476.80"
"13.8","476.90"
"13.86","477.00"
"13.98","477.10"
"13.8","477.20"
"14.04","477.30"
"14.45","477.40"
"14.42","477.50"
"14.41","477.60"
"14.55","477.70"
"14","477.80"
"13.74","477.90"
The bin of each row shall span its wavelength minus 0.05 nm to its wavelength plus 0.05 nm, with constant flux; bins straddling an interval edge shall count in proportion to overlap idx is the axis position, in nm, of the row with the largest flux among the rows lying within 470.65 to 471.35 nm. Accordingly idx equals 470.70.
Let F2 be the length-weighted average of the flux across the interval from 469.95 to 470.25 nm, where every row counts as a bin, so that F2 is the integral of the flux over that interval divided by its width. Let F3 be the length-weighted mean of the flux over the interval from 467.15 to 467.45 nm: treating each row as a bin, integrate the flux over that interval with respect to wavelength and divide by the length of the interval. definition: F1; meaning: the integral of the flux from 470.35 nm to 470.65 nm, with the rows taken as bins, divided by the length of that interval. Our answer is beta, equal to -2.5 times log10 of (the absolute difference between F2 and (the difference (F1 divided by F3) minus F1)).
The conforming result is -3.556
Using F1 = 13.5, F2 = 13.9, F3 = 13.1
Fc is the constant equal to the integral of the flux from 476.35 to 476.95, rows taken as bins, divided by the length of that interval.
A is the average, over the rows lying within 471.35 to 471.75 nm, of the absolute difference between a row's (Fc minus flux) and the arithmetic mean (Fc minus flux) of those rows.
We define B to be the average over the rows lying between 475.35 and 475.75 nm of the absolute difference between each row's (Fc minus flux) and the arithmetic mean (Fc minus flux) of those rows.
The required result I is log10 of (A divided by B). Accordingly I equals 0.01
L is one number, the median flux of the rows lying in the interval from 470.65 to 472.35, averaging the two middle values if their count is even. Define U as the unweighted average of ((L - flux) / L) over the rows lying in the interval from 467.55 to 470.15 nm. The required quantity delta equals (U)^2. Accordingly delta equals 0.006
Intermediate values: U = 0.080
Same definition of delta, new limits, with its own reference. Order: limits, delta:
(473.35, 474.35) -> 0.003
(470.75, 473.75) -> 0.001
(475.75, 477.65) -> 0.006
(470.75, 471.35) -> 0.006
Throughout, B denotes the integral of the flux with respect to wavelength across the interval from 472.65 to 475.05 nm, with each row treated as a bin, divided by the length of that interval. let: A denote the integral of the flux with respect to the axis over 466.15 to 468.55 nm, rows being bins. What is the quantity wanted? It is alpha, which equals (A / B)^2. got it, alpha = 5.5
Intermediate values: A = 32.8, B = 14.0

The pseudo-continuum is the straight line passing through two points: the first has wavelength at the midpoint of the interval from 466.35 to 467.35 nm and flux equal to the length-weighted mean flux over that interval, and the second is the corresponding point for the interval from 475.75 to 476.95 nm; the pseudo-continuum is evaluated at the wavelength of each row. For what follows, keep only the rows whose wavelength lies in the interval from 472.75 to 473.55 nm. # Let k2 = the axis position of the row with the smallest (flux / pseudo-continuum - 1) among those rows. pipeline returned 473.10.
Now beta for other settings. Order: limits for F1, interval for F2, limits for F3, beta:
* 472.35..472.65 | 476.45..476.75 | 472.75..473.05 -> -3.559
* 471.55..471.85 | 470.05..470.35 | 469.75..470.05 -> -3.622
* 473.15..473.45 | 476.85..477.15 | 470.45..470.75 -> -3.577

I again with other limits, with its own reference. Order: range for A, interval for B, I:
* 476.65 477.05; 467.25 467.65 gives -0.68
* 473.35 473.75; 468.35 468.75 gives -0.28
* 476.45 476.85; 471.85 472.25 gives 0.30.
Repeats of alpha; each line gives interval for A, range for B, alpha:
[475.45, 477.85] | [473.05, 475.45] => 5.5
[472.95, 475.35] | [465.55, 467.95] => 5.8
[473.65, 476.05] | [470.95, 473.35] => 5.2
